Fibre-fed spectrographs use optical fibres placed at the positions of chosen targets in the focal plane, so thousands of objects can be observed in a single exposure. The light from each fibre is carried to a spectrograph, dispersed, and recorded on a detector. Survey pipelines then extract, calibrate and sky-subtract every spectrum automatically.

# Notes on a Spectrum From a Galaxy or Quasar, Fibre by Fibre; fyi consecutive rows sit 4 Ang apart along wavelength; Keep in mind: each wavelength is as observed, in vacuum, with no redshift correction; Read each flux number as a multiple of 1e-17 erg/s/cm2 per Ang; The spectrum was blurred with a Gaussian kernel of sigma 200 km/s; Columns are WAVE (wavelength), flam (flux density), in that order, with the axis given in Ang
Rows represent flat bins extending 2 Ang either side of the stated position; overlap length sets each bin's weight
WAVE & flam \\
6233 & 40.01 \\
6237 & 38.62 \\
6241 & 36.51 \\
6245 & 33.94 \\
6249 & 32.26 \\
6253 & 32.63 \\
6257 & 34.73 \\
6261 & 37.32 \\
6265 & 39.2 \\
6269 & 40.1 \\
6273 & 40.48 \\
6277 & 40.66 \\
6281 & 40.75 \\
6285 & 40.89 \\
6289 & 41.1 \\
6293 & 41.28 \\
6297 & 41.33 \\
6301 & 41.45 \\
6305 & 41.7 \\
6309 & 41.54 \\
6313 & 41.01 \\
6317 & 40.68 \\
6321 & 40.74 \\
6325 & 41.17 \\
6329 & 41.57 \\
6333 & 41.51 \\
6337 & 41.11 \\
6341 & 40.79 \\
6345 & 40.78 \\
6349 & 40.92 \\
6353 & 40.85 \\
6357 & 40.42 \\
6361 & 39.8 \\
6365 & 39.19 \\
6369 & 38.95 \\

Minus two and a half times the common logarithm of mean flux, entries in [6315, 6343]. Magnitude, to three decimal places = -4.034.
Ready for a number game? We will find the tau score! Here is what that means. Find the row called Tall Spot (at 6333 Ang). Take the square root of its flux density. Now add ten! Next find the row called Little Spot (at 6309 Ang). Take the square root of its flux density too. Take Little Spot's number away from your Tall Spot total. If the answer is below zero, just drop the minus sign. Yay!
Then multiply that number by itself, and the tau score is 100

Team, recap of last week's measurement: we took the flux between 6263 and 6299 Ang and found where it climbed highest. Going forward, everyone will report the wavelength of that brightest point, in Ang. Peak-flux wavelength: 6297 Ang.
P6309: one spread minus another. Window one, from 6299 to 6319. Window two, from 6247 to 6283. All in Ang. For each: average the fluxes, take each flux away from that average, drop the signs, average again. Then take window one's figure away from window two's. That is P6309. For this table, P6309 2.6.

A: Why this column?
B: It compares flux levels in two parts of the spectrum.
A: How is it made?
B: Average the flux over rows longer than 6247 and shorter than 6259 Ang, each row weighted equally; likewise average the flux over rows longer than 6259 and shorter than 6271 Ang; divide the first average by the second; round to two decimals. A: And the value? 0.85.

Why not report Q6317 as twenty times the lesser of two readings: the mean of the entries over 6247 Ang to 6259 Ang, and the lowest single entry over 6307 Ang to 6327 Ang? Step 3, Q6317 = 664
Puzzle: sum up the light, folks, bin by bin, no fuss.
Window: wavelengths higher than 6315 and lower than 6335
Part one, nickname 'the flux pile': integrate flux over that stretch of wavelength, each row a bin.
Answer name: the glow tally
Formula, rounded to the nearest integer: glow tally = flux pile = 823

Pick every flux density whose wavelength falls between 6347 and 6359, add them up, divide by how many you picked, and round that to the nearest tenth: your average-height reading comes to 40.7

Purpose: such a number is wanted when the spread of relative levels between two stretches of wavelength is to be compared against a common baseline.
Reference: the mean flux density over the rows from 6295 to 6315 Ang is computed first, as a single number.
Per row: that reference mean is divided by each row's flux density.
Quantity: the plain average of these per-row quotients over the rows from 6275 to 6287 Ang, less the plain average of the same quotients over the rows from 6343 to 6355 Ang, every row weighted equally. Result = 0.002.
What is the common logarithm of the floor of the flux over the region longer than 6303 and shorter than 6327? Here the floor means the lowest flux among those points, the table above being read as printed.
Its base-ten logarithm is 1.61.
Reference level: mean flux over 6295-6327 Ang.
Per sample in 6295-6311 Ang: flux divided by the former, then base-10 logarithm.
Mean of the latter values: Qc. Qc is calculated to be 0.0032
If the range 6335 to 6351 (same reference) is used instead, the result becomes -0.0032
